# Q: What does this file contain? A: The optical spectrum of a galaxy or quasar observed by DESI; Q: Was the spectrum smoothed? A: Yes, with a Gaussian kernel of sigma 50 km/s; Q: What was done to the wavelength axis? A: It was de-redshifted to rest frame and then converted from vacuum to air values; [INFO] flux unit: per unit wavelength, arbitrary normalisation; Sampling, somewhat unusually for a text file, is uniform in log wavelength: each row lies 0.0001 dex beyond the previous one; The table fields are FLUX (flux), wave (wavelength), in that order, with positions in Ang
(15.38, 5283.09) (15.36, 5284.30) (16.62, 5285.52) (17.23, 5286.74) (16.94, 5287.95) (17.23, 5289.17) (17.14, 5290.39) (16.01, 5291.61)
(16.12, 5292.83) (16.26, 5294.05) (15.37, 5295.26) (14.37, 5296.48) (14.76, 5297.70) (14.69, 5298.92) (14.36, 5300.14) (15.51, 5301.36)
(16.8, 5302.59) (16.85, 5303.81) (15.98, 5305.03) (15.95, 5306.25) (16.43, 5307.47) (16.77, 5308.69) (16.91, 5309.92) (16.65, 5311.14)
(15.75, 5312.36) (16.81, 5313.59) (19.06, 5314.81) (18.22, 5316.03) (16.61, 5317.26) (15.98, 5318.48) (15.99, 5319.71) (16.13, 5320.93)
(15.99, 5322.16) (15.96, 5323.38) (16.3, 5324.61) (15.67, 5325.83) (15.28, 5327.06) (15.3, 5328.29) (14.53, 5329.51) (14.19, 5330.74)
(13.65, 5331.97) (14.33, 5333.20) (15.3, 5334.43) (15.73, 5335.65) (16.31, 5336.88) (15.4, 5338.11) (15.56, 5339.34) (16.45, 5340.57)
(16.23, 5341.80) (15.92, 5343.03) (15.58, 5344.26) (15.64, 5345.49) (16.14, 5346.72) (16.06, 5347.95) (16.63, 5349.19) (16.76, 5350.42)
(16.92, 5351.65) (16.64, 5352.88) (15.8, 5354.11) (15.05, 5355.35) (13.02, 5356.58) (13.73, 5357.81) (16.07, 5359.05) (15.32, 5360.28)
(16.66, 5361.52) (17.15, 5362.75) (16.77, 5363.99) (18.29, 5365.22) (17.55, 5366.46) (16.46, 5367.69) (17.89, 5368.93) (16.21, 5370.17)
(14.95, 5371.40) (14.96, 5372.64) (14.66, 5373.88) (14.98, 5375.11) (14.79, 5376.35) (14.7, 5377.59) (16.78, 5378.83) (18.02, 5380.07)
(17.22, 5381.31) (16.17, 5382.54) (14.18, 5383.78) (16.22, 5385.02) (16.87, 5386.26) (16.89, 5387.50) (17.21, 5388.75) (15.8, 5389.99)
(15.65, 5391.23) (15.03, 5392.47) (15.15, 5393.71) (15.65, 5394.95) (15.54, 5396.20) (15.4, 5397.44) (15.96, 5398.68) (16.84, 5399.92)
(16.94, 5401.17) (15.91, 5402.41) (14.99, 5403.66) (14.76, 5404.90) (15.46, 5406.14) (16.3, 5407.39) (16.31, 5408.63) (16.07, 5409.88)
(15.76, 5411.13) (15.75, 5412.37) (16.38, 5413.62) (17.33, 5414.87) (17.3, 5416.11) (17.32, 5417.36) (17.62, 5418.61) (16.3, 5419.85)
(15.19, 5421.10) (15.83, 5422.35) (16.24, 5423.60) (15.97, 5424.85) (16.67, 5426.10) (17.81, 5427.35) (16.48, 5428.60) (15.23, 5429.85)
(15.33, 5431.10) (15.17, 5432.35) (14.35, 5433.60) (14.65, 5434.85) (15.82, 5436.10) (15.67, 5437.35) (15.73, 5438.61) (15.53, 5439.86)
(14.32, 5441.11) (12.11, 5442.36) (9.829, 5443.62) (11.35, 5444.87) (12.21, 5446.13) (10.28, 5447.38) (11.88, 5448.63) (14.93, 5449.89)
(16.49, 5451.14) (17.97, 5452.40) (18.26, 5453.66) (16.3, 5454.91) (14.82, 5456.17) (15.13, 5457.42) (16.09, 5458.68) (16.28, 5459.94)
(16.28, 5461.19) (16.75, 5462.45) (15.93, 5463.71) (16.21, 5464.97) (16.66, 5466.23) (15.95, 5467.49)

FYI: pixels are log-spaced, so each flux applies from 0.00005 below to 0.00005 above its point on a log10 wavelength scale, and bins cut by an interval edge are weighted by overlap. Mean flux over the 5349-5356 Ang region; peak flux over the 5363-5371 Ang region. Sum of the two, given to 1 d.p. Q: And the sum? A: 34.6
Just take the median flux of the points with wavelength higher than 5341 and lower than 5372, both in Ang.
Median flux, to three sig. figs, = 16.2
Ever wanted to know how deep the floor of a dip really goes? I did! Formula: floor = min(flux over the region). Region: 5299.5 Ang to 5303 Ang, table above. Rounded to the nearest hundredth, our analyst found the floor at 14.36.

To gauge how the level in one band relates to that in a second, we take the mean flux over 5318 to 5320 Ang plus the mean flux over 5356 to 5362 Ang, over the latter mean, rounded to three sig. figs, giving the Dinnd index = 2.07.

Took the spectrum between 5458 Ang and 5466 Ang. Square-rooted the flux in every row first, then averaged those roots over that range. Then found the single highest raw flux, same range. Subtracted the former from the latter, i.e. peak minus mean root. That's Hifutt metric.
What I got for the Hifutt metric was 12.7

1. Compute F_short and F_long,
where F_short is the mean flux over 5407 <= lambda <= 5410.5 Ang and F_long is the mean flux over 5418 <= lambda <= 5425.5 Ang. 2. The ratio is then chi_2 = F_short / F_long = 1.00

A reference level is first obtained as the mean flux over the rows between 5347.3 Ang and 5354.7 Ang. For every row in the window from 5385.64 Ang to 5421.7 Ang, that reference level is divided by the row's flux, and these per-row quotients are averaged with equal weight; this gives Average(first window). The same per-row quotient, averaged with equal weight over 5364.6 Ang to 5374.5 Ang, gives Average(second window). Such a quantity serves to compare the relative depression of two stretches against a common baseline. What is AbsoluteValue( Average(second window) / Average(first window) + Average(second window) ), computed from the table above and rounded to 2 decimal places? 2.00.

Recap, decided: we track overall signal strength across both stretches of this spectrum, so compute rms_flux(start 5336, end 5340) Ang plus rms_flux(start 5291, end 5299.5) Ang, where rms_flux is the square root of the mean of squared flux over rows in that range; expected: 31.1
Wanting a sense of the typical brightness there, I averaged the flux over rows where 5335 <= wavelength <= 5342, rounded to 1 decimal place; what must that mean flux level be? 15.9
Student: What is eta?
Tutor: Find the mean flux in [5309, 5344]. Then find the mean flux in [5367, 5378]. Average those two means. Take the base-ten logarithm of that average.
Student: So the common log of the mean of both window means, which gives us 1.197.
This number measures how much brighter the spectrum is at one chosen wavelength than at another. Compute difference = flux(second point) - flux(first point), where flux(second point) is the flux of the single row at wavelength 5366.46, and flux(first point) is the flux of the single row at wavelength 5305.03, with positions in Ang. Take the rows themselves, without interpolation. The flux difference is 1.6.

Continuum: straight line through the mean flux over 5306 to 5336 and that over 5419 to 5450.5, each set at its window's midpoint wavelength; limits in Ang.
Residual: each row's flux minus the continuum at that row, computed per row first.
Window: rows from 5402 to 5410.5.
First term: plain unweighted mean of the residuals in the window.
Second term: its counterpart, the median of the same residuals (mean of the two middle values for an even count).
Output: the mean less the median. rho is -0.18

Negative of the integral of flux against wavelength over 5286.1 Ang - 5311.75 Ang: -413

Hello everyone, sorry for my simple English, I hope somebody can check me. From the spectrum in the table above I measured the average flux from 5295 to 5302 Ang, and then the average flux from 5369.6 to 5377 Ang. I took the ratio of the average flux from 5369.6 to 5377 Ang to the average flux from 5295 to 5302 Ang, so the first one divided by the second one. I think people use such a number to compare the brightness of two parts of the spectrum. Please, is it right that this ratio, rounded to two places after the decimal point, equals 1.02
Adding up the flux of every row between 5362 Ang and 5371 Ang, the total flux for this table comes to 120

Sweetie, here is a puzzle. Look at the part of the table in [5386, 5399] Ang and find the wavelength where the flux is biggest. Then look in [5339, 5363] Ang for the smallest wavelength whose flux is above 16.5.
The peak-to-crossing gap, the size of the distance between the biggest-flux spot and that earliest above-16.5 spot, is 39.6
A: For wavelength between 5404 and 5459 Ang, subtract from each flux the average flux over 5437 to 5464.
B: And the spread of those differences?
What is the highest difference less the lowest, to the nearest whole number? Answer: 8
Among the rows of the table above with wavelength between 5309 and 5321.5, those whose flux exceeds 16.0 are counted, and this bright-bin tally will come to 7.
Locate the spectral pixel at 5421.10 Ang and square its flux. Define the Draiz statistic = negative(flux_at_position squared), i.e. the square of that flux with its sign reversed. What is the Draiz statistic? -231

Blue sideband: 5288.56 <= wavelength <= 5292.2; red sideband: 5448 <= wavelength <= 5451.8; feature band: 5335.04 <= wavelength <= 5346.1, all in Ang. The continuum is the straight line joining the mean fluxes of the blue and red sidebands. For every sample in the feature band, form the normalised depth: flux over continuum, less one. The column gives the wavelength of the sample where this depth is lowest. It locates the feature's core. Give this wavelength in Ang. 5338.11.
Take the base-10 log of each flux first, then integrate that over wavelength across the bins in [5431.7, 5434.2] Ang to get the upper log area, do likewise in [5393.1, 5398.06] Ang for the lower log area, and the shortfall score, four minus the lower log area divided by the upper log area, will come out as 2.0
